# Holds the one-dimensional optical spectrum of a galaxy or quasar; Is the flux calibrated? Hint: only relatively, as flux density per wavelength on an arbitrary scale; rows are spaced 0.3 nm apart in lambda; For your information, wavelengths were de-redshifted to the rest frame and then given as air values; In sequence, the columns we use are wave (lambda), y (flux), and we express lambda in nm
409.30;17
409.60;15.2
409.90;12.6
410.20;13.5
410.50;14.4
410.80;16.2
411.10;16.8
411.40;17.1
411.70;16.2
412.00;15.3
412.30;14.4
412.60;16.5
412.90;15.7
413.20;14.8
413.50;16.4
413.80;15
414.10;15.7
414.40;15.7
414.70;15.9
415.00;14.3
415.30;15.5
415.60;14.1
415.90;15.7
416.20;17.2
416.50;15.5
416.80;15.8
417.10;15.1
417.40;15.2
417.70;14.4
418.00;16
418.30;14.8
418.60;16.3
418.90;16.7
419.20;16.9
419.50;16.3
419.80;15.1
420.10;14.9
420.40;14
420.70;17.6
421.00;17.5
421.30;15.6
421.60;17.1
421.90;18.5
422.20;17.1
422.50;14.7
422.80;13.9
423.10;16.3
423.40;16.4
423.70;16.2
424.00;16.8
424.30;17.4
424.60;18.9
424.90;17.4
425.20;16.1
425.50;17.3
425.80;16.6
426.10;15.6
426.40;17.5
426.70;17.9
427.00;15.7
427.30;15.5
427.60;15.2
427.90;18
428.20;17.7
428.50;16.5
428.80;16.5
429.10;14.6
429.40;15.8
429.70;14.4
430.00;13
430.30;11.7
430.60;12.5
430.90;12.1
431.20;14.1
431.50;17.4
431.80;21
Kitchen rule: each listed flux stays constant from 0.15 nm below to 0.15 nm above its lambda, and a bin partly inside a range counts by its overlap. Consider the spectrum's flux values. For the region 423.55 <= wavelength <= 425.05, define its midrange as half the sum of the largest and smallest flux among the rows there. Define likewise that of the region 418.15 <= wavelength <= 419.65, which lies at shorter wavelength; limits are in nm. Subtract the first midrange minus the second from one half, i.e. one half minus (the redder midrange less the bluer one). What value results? -1.2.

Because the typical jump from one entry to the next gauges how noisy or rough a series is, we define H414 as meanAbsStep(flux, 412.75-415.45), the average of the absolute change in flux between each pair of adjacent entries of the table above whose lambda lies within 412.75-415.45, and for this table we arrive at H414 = 0.95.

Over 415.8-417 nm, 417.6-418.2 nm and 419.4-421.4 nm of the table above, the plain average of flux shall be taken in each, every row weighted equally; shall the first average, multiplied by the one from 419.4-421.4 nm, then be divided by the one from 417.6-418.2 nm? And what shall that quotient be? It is 16.7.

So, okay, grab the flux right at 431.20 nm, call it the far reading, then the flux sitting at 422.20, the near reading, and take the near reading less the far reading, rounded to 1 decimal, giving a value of 3.0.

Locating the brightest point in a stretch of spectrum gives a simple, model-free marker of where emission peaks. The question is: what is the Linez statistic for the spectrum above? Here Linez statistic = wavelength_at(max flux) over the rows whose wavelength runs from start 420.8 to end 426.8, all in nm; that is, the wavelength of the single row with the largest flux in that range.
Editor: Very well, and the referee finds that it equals 424.60 nm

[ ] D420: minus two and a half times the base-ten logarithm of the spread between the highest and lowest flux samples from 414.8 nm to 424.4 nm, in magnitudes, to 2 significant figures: -1.7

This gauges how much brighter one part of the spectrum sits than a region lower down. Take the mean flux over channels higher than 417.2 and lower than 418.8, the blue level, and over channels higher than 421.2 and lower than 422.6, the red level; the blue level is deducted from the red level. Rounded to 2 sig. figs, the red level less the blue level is 1.3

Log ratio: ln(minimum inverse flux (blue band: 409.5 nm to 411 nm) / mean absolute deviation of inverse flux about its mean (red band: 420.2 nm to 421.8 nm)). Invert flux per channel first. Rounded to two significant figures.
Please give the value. 2.5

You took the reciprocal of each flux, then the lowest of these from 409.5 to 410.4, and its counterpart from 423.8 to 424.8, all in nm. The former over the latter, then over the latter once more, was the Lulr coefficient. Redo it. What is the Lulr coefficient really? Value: 23.5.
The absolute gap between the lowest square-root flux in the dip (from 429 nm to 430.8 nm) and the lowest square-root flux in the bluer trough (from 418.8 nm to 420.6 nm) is 0.32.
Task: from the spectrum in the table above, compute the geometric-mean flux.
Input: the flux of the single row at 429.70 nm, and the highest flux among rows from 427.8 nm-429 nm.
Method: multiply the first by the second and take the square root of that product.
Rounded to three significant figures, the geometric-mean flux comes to 16.1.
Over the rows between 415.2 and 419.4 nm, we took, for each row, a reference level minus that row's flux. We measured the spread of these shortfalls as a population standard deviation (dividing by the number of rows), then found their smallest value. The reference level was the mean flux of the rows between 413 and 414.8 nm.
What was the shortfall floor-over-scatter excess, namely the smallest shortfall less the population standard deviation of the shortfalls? -2.5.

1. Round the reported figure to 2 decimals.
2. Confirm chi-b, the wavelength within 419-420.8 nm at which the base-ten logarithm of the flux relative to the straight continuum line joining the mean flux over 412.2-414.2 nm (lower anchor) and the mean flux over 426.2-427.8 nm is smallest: 420.40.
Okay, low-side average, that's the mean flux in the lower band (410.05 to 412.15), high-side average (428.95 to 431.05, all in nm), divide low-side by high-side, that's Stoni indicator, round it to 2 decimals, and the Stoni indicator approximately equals 1.16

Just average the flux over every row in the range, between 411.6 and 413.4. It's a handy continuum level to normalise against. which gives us 15.5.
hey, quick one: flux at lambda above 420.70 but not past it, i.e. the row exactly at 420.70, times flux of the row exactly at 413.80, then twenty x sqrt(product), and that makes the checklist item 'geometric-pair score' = 325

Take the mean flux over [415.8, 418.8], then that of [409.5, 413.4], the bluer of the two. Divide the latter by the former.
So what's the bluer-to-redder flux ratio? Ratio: 0.98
